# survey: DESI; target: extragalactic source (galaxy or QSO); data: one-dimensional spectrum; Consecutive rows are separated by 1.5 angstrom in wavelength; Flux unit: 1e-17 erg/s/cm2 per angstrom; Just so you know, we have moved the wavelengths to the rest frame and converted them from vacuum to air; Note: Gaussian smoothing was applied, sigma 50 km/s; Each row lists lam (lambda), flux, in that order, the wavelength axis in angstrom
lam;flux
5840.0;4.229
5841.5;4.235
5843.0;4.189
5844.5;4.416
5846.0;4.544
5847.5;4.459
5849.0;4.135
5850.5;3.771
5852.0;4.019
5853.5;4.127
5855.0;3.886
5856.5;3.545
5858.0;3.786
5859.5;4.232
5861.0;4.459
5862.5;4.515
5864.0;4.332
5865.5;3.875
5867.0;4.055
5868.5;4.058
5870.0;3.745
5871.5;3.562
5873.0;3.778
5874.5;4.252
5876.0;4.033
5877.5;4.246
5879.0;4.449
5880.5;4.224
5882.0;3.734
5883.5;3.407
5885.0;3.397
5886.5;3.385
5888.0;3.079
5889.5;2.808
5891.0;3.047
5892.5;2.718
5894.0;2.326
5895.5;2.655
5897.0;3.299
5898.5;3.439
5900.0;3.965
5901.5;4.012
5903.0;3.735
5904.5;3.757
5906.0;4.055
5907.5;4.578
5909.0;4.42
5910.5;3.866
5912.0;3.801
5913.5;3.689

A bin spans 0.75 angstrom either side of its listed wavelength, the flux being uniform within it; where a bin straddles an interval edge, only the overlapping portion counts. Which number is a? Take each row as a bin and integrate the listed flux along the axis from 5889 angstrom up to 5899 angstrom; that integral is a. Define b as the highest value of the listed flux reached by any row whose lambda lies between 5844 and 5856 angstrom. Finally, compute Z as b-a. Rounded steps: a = 29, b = 4.544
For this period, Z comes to -24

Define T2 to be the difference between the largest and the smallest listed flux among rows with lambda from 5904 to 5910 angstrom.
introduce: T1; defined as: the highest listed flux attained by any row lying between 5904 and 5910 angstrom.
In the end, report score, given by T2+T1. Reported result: 5.40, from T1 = 4.578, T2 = 0.82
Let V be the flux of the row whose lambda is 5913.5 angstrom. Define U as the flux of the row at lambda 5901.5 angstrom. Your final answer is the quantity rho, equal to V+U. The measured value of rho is 7.70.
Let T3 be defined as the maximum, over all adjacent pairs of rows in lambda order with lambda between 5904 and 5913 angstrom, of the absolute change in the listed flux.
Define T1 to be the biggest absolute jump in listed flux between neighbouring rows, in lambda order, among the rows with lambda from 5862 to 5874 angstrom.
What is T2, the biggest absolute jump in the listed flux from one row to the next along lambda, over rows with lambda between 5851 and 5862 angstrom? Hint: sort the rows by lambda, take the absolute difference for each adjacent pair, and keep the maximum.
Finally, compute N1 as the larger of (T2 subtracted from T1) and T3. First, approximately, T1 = 0.46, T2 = 0.45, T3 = 0.55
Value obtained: 0.55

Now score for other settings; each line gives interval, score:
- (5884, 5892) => 3.99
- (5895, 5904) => 5.37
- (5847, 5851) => 5.15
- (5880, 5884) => 5.04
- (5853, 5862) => 5.37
